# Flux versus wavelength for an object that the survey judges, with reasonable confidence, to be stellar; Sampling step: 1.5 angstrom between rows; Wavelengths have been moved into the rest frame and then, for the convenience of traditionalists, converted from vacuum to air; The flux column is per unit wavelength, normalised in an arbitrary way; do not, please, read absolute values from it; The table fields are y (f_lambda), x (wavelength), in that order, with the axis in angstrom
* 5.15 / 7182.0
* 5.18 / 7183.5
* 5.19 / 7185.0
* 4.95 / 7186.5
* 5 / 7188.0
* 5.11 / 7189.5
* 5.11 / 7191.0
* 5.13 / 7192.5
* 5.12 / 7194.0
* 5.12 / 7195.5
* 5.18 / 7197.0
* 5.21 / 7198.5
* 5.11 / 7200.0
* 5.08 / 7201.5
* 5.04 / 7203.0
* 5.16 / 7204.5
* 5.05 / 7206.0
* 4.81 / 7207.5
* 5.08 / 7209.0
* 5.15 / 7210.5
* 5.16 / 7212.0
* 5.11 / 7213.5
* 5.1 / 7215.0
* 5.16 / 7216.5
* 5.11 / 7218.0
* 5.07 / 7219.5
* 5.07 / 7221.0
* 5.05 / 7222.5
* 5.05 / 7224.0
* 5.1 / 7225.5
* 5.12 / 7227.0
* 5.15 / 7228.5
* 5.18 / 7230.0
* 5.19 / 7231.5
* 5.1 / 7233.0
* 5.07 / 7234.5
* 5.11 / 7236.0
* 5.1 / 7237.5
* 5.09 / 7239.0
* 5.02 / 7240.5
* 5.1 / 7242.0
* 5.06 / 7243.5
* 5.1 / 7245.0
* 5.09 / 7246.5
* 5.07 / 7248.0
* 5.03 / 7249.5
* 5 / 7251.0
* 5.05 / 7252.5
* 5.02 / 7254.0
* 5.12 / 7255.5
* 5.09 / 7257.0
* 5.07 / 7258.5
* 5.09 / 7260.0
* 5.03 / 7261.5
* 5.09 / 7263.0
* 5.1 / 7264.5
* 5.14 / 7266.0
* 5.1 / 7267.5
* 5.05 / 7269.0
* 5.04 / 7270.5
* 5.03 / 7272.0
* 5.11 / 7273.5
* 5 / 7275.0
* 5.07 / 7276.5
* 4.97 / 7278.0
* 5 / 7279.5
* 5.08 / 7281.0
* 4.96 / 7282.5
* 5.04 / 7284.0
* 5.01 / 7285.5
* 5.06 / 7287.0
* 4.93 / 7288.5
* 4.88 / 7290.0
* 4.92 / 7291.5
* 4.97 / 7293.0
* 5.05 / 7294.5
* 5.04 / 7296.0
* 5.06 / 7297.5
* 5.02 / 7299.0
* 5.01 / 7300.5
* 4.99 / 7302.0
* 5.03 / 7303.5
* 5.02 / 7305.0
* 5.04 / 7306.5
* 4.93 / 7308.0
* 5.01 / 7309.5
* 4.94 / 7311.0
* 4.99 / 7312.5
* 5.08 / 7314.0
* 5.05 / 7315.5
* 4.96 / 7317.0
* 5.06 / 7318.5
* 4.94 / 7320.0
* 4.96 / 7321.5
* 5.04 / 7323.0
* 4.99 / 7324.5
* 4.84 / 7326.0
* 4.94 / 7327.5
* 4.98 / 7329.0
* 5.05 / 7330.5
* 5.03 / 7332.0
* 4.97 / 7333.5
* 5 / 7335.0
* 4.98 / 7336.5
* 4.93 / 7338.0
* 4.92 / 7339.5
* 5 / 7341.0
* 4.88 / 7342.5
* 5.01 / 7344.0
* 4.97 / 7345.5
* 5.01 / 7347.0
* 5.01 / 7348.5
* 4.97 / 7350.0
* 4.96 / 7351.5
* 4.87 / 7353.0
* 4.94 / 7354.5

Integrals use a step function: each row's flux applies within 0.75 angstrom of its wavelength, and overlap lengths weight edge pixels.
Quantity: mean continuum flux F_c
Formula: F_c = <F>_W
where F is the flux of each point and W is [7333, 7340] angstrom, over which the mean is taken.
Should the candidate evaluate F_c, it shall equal 4.96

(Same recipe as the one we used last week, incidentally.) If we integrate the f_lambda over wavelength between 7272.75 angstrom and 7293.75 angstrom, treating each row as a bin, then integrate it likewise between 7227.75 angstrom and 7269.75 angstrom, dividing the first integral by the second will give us 0.49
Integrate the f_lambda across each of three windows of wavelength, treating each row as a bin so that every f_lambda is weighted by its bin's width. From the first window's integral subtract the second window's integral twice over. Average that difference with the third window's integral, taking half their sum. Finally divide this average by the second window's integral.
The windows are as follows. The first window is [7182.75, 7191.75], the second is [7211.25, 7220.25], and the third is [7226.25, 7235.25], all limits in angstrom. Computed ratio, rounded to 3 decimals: -0.001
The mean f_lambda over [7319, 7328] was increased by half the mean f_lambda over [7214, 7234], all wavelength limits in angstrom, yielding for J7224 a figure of 7.51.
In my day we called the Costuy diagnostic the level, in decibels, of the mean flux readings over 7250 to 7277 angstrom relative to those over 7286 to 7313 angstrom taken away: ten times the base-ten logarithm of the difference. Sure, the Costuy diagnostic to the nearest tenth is -11.4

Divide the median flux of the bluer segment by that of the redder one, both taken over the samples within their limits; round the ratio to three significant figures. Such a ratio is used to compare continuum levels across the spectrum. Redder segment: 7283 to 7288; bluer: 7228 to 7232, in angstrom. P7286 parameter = 1.03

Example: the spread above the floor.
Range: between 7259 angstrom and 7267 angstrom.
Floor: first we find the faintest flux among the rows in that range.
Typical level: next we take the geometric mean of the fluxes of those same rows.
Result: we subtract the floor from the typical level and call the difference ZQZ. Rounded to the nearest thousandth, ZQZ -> 0.060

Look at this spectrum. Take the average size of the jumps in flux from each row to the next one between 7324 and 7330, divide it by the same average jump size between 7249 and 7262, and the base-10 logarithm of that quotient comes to 0.36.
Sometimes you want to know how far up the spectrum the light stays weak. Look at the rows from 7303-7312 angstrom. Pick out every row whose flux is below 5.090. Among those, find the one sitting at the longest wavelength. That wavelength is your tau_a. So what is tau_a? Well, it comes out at 7311.0 angstrom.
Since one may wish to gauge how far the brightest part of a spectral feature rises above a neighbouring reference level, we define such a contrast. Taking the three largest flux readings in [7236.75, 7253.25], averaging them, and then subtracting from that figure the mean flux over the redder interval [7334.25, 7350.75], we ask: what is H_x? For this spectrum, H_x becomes 0.129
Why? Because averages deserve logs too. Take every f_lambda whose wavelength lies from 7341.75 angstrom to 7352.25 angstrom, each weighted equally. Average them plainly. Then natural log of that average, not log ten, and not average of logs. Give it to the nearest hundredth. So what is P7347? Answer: 1.60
